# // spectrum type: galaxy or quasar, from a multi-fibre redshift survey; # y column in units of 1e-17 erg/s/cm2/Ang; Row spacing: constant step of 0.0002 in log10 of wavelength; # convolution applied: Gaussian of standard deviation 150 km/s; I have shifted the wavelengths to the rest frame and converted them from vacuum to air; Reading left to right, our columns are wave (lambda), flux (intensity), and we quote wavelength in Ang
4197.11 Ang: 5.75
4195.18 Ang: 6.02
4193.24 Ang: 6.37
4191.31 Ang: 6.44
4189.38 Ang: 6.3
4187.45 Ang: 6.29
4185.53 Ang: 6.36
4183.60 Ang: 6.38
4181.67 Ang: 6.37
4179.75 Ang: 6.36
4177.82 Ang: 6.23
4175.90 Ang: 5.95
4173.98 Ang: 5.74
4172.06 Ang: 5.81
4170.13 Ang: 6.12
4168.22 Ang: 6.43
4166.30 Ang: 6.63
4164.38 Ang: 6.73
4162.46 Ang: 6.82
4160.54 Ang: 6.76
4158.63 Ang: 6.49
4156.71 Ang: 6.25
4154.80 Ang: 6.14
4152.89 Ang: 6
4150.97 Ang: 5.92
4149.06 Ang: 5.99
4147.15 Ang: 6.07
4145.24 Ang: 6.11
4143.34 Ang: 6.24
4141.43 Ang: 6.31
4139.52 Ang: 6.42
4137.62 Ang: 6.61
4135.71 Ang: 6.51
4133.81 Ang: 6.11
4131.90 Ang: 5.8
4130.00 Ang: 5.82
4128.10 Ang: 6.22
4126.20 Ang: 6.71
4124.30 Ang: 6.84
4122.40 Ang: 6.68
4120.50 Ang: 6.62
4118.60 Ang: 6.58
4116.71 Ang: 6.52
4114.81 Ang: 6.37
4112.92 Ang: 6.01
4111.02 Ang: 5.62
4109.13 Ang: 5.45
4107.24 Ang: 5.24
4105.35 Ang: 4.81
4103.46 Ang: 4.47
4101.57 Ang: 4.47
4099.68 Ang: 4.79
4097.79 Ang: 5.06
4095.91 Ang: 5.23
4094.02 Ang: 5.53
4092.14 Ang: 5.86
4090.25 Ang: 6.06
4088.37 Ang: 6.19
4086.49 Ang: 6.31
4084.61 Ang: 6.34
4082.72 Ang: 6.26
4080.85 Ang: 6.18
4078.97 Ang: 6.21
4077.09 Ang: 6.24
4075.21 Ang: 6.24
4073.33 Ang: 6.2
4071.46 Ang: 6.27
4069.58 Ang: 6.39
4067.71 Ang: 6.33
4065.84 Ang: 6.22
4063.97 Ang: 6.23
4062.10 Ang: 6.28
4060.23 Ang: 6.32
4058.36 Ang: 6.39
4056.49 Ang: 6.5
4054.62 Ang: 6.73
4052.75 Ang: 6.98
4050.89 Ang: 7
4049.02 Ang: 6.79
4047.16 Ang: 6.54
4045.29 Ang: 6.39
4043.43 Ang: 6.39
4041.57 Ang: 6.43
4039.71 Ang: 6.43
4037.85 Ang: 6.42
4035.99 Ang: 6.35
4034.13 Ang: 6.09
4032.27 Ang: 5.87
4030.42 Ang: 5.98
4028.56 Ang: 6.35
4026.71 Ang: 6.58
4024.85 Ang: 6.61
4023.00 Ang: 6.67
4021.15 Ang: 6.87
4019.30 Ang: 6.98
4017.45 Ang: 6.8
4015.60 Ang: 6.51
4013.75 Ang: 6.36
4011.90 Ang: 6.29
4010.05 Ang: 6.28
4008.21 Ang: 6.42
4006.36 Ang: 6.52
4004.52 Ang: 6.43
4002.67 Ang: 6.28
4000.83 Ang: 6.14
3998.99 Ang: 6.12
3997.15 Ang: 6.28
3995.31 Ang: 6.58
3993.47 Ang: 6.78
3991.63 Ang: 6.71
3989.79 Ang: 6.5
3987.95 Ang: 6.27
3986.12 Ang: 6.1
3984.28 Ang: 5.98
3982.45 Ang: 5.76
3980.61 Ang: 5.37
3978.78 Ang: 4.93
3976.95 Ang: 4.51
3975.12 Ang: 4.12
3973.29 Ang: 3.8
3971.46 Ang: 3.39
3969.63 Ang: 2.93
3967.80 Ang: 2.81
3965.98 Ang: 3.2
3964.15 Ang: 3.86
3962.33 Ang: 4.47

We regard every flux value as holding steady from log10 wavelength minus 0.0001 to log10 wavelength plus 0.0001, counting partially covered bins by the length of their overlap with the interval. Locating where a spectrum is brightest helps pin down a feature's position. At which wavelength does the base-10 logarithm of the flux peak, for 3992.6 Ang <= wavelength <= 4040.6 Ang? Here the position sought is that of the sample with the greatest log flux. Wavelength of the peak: 4019.30 Ang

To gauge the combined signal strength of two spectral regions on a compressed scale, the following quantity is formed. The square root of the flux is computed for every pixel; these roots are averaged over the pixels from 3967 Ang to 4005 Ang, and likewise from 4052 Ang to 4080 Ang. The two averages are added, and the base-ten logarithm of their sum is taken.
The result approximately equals 0.684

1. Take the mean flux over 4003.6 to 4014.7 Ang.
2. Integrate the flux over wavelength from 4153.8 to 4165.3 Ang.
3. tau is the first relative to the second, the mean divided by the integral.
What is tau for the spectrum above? 0.0850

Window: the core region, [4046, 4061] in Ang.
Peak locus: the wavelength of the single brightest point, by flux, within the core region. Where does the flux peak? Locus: 4050.89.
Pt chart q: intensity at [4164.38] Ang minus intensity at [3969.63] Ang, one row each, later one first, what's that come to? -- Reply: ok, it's 3.8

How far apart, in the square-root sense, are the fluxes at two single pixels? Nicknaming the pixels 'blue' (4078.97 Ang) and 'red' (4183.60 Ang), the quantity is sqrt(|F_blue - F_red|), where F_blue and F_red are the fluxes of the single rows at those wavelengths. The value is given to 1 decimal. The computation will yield 0.4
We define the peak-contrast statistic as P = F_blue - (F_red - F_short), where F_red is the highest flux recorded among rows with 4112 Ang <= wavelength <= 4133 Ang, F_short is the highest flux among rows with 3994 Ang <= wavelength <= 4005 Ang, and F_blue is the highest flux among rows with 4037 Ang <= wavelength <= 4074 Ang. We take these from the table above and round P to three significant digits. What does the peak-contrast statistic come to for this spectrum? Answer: 6.74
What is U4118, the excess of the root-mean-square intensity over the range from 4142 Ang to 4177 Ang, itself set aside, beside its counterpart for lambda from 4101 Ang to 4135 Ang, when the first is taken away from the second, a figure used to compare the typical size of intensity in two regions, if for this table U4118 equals -0.29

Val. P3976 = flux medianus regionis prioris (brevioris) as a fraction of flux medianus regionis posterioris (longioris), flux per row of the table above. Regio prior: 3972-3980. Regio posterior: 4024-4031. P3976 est 0.7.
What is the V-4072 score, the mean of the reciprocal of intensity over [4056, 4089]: 0.159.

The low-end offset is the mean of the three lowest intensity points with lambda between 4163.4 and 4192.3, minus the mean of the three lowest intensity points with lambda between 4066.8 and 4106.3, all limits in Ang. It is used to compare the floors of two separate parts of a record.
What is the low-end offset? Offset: 1.3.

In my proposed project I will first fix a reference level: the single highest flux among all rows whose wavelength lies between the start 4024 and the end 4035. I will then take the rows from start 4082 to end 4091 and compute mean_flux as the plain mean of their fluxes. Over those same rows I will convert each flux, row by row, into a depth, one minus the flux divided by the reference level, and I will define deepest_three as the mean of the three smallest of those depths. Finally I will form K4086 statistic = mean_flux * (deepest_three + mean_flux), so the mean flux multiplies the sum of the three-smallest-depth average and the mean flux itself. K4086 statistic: 39.1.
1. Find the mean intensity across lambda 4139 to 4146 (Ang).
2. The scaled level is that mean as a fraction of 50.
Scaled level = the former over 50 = 0.125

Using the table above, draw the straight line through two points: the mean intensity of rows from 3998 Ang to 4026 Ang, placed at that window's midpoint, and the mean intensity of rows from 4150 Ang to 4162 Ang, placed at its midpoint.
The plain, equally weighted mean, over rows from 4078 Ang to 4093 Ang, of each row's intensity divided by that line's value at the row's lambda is 0.97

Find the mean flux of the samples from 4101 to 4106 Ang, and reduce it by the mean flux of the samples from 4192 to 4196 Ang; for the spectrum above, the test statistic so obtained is -1.6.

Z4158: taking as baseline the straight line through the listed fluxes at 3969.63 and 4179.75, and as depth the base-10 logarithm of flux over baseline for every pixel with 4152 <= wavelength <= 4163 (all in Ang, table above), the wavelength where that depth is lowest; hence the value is 4152.89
